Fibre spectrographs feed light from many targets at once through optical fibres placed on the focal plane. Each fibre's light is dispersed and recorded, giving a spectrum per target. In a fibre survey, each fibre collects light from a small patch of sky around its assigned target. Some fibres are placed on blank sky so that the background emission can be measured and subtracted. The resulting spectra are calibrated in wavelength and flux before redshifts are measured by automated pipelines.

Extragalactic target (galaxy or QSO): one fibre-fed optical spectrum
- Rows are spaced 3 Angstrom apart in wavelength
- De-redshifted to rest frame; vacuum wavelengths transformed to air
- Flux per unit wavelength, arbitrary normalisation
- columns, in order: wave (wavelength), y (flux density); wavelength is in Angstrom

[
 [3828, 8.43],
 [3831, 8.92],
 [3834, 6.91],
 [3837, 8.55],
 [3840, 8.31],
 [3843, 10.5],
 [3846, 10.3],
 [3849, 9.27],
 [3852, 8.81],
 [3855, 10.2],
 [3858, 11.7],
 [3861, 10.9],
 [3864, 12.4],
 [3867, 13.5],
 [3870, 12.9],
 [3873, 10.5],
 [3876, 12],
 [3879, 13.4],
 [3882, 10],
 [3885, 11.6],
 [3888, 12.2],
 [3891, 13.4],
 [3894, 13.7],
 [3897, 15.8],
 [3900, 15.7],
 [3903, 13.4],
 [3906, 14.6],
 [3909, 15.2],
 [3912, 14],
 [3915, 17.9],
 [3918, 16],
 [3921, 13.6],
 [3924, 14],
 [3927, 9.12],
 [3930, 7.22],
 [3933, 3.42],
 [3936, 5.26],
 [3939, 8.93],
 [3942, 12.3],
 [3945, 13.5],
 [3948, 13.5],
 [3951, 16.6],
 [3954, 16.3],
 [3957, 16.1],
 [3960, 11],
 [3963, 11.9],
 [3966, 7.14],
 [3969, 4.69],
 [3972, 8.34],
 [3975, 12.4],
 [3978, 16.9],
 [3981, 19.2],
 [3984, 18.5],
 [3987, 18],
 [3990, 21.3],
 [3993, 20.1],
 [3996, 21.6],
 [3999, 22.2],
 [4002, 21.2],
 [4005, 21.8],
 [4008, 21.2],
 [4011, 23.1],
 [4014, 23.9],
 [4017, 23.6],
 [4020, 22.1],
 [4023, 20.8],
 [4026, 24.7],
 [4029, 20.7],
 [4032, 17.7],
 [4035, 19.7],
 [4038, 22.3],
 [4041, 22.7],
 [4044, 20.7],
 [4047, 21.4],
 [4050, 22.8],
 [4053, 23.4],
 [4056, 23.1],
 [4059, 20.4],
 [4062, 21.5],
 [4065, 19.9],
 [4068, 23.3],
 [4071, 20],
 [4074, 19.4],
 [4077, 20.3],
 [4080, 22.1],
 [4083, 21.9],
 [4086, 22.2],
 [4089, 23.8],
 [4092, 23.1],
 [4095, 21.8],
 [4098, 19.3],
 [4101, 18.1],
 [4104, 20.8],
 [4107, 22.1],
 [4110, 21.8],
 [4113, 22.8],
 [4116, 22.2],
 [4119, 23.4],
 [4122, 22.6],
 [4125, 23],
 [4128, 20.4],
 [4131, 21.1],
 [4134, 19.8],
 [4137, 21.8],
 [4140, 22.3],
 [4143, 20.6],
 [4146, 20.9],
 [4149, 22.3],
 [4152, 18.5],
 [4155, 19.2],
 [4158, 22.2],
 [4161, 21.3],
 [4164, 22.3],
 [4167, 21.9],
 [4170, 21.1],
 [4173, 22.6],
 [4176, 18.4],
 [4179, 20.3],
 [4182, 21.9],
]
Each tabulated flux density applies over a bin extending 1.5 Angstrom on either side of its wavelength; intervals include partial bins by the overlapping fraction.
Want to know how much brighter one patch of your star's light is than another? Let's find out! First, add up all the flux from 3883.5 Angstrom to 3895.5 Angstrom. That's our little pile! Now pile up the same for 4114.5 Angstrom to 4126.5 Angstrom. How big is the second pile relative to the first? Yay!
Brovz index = 1.79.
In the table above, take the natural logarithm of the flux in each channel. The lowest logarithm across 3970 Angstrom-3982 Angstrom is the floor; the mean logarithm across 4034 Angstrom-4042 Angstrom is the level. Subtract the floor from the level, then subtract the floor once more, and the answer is -1.2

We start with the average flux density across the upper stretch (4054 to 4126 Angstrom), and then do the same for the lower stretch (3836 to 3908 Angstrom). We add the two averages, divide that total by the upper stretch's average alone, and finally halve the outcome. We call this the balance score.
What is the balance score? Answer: 0.77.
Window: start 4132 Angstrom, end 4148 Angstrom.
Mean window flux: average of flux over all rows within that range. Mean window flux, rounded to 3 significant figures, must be 21.1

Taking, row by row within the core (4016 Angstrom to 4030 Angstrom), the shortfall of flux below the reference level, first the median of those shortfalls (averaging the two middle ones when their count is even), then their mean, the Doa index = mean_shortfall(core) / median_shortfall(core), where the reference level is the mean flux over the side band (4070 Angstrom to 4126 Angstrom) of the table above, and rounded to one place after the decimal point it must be 1.6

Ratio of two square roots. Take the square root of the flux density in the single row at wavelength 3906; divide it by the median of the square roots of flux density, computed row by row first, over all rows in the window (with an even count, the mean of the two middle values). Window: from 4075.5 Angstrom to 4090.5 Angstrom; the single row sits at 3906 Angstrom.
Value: 0.81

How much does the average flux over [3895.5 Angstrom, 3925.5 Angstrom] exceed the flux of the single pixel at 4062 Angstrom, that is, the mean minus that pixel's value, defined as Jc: -6.5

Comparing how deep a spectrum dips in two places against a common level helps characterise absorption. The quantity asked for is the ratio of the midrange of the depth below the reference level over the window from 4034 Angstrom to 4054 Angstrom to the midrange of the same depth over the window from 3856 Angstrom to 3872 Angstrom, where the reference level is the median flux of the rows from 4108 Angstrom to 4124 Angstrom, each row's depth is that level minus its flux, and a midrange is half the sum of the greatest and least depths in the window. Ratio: 0.10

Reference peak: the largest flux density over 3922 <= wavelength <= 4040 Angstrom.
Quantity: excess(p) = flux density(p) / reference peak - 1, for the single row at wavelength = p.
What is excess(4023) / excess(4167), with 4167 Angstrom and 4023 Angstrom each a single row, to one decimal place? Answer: 1.4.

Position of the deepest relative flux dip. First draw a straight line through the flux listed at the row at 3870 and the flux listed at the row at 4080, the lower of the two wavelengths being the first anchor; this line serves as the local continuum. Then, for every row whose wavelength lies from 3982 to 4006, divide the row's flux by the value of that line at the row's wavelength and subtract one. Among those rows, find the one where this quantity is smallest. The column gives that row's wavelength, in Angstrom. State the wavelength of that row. 3987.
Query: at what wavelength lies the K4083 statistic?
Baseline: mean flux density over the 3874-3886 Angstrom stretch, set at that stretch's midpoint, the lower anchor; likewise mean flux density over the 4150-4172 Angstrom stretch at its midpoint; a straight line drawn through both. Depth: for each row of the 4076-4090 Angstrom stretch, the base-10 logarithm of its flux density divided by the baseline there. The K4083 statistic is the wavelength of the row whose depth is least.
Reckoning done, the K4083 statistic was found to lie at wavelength 4077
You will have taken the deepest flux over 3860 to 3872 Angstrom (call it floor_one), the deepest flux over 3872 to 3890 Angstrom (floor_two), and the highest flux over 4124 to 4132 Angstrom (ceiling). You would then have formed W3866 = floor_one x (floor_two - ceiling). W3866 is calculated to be -142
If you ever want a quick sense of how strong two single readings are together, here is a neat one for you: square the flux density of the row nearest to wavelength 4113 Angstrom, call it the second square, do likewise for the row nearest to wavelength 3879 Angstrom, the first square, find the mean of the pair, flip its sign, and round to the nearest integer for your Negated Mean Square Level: -350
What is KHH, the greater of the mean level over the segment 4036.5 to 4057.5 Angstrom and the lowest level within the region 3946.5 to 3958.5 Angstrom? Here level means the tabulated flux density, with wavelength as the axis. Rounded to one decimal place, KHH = 22.3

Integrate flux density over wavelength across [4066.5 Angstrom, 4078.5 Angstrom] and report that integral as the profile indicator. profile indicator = 249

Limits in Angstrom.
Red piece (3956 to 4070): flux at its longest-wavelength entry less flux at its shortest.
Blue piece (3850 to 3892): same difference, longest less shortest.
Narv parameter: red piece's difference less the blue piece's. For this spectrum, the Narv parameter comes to 3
